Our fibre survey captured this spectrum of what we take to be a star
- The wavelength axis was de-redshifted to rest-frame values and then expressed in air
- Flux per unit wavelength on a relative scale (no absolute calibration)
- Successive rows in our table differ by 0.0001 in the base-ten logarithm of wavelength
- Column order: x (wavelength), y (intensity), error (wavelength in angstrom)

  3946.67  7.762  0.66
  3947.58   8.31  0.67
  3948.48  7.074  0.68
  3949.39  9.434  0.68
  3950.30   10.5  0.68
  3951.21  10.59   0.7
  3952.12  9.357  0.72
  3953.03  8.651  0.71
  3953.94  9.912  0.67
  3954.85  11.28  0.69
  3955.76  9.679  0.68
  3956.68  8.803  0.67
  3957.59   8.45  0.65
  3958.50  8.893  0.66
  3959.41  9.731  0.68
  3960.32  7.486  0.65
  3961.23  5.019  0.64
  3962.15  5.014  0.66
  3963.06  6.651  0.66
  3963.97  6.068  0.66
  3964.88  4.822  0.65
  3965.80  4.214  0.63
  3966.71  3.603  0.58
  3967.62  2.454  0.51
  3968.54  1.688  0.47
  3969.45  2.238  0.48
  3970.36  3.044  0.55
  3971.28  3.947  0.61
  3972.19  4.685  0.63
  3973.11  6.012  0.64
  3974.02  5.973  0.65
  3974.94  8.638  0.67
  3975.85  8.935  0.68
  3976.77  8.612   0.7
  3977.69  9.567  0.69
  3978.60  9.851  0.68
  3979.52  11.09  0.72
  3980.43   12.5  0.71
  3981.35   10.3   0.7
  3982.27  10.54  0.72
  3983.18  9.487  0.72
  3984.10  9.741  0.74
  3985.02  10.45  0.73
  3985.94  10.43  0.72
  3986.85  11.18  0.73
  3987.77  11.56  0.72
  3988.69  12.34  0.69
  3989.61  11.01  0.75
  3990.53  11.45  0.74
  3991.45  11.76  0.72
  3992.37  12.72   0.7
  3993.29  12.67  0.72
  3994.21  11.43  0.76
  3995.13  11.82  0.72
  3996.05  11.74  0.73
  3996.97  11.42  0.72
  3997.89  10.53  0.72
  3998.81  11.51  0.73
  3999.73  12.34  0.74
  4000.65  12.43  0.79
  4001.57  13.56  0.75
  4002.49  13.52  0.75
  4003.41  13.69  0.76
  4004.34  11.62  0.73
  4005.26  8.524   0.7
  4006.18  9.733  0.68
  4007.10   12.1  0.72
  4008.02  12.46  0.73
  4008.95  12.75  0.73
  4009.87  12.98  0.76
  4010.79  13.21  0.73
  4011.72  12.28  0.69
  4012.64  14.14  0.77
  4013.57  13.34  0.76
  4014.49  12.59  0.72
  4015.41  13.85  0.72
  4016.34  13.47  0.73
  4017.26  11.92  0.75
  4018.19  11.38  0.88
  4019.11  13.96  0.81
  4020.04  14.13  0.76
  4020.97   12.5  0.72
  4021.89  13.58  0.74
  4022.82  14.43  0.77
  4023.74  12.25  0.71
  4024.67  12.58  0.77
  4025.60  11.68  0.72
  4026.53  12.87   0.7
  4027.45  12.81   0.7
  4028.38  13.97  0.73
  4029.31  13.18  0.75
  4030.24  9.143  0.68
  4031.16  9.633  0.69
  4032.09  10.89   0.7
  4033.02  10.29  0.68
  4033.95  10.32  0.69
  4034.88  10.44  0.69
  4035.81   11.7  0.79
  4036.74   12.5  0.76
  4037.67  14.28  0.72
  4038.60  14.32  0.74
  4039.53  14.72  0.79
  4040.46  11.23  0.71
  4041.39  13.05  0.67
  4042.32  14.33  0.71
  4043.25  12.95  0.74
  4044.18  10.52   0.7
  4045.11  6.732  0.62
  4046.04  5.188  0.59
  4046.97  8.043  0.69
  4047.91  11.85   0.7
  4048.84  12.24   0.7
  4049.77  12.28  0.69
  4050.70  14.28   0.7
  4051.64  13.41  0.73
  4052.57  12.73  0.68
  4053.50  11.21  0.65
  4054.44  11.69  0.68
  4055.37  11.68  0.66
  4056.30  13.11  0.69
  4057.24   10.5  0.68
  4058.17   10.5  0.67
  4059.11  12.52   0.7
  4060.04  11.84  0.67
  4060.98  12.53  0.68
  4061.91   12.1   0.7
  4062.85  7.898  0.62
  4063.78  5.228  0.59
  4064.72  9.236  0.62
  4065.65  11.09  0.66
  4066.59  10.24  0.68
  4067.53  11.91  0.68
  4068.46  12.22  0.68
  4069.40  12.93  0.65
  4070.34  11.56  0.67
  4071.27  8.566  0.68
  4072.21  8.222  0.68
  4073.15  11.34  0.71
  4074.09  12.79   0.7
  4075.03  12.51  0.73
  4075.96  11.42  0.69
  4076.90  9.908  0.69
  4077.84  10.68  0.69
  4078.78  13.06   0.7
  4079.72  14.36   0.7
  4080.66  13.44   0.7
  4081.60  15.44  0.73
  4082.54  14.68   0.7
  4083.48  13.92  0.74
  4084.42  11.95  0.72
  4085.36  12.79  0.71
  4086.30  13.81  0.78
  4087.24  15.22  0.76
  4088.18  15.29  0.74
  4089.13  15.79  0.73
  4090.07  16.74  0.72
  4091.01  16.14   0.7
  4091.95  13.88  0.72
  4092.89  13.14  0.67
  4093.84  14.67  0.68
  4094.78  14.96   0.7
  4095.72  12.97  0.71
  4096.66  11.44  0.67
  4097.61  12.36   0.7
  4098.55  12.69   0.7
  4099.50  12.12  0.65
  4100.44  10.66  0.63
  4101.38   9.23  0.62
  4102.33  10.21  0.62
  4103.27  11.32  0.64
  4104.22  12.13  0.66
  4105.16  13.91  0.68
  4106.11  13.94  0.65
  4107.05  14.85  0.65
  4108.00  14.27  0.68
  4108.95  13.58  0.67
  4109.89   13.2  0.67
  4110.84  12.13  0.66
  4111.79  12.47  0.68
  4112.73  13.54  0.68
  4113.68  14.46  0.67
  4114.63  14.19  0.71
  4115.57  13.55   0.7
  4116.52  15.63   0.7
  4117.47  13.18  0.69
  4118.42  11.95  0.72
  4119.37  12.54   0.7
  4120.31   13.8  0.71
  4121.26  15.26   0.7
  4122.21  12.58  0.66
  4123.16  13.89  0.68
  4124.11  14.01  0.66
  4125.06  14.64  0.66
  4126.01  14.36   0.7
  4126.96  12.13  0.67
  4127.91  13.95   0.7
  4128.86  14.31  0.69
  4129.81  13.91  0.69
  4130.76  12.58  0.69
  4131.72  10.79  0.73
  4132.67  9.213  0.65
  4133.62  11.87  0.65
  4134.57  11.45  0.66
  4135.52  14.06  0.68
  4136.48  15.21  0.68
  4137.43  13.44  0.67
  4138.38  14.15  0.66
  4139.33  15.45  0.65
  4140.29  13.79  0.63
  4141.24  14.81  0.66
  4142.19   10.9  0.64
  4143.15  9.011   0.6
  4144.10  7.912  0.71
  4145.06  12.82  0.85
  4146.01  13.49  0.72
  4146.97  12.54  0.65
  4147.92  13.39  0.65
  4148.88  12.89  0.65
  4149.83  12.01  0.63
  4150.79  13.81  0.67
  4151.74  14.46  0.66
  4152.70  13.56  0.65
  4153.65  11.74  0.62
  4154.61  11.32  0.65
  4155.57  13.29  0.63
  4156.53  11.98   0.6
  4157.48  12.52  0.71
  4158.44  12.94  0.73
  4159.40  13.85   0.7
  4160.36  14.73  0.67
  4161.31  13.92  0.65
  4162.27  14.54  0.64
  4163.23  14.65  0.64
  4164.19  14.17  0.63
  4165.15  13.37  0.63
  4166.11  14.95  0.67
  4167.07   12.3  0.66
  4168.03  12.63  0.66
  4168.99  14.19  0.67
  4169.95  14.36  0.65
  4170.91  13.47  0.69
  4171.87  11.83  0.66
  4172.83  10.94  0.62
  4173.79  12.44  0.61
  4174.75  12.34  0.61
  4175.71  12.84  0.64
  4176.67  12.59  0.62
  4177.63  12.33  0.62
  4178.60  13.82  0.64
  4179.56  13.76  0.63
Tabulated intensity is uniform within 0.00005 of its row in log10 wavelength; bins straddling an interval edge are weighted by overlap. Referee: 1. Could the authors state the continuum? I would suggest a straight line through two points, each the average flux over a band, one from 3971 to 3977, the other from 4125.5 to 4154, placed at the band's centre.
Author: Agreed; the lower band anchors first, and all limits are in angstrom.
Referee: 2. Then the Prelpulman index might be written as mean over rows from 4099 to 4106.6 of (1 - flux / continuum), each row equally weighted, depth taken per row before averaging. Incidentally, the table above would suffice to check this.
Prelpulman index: 0.0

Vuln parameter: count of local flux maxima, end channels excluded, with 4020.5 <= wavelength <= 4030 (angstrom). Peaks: 4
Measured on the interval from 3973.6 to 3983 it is 2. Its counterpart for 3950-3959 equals 2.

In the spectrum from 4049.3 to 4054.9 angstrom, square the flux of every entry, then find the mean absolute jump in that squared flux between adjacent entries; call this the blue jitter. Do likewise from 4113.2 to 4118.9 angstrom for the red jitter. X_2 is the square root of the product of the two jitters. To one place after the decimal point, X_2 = 32.7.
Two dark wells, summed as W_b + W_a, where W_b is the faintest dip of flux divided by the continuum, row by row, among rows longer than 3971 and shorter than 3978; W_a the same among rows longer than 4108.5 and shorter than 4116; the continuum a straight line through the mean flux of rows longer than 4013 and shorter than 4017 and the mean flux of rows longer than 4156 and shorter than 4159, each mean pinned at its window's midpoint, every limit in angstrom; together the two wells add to 1.24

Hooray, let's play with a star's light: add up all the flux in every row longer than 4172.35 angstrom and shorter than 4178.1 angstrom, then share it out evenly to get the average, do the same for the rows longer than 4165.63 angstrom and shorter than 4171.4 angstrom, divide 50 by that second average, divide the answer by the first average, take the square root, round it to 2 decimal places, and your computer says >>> 0.55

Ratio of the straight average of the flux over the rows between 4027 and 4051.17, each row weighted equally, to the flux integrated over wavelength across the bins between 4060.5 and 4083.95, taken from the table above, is 0.04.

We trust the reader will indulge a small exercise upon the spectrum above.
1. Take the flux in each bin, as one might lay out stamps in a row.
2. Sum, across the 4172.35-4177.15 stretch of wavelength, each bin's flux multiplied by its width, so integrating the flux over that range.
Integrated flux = 58.8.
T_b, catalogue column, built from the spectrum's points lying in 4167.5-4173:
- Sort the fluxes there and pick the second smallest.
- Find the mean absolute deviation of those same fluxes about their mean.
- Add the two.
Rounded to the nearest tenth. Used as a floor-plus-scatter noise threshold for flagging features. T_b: 12.9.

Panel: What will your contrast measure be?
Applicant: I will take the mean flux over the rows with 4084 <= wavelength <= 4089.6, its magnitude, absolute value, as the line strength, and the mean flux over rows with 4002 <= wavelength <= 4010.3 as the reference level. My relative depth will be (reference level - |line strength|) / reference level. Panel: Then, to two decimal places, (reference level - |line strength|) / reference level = -0.19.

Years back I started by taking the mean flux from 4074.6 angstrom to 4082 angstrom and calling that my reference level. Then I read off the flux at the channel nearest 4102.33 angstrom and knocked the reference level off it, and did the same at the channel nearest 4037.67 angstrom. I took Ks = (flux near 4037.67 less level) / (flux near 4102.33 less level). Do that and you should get -0.7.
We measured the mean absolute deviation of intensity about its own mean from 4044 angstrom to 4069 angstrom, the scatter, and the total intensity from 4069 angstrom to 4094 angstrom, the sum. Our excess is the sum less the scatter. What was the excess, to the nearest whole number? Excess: 352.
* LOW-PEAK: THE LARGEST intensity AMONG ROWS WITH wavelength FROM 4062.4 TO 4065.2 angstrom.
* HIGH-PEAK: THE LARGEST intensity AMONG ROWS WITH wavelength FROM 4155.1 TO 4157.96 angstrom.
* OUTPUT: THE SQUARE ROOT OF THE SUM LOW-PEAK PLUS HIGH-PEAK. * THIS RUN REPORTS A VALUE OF 4.75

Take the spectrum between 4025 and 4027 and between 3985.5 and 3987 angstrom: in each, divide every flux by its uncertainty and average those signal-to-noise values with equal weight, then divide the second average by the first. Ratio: 0.86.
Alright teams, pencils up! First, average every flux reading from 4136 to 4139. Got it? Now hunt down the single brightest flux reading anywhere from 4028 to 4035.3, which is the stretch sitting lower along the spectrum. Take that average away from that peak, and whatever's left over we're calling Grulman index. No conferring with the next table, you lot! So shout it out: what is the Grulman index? 0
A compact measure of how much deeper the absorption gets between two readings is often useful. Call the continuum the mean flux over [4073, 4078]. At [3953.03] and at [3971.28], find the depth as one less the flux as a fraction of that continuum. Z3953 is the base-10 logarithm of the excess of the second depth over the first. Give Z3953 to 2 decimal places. -0.39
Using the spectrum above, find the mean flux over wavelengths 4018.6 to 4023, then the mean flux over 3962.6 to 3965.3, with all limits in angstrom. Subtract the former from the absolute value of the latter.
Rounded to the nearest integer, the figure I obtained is -8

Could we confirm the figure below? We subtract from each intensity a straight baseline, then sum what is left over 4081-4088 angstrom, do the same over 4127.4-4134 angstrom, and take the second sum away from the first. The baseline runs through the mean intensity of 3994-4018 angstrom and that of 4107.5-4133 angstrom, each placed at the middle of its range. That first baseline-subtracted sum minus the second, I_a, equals 14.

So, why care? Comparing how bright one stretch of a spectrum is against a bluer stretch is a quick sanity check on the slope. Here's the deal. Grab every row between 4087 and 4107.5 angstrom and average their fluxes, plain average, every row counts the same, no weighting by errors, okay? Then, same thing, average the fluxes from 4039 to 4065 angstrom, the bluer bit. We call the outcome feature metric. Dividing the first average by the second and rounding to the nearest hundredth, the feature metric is 1.19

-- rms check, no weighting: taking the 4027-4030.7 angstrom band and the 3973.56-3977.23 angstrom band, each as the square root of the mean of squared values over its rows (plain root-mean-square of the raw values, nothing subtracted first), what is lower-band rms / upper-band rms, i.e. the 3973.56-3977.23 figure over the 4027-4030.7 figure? 0.65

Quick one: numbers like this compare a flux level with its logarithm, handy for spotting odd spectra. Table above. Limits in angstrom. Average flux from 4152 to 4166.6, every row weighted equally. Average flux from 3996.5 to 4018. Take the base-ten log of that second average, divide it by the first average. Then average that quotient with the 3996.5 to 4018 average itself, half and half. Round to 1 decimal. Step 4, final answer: 6.2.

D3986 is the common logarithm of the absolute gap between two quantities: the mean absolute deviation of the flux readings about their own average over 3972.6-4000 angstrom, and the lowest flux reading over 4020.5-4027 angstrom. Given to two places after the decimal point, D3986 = 1.02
